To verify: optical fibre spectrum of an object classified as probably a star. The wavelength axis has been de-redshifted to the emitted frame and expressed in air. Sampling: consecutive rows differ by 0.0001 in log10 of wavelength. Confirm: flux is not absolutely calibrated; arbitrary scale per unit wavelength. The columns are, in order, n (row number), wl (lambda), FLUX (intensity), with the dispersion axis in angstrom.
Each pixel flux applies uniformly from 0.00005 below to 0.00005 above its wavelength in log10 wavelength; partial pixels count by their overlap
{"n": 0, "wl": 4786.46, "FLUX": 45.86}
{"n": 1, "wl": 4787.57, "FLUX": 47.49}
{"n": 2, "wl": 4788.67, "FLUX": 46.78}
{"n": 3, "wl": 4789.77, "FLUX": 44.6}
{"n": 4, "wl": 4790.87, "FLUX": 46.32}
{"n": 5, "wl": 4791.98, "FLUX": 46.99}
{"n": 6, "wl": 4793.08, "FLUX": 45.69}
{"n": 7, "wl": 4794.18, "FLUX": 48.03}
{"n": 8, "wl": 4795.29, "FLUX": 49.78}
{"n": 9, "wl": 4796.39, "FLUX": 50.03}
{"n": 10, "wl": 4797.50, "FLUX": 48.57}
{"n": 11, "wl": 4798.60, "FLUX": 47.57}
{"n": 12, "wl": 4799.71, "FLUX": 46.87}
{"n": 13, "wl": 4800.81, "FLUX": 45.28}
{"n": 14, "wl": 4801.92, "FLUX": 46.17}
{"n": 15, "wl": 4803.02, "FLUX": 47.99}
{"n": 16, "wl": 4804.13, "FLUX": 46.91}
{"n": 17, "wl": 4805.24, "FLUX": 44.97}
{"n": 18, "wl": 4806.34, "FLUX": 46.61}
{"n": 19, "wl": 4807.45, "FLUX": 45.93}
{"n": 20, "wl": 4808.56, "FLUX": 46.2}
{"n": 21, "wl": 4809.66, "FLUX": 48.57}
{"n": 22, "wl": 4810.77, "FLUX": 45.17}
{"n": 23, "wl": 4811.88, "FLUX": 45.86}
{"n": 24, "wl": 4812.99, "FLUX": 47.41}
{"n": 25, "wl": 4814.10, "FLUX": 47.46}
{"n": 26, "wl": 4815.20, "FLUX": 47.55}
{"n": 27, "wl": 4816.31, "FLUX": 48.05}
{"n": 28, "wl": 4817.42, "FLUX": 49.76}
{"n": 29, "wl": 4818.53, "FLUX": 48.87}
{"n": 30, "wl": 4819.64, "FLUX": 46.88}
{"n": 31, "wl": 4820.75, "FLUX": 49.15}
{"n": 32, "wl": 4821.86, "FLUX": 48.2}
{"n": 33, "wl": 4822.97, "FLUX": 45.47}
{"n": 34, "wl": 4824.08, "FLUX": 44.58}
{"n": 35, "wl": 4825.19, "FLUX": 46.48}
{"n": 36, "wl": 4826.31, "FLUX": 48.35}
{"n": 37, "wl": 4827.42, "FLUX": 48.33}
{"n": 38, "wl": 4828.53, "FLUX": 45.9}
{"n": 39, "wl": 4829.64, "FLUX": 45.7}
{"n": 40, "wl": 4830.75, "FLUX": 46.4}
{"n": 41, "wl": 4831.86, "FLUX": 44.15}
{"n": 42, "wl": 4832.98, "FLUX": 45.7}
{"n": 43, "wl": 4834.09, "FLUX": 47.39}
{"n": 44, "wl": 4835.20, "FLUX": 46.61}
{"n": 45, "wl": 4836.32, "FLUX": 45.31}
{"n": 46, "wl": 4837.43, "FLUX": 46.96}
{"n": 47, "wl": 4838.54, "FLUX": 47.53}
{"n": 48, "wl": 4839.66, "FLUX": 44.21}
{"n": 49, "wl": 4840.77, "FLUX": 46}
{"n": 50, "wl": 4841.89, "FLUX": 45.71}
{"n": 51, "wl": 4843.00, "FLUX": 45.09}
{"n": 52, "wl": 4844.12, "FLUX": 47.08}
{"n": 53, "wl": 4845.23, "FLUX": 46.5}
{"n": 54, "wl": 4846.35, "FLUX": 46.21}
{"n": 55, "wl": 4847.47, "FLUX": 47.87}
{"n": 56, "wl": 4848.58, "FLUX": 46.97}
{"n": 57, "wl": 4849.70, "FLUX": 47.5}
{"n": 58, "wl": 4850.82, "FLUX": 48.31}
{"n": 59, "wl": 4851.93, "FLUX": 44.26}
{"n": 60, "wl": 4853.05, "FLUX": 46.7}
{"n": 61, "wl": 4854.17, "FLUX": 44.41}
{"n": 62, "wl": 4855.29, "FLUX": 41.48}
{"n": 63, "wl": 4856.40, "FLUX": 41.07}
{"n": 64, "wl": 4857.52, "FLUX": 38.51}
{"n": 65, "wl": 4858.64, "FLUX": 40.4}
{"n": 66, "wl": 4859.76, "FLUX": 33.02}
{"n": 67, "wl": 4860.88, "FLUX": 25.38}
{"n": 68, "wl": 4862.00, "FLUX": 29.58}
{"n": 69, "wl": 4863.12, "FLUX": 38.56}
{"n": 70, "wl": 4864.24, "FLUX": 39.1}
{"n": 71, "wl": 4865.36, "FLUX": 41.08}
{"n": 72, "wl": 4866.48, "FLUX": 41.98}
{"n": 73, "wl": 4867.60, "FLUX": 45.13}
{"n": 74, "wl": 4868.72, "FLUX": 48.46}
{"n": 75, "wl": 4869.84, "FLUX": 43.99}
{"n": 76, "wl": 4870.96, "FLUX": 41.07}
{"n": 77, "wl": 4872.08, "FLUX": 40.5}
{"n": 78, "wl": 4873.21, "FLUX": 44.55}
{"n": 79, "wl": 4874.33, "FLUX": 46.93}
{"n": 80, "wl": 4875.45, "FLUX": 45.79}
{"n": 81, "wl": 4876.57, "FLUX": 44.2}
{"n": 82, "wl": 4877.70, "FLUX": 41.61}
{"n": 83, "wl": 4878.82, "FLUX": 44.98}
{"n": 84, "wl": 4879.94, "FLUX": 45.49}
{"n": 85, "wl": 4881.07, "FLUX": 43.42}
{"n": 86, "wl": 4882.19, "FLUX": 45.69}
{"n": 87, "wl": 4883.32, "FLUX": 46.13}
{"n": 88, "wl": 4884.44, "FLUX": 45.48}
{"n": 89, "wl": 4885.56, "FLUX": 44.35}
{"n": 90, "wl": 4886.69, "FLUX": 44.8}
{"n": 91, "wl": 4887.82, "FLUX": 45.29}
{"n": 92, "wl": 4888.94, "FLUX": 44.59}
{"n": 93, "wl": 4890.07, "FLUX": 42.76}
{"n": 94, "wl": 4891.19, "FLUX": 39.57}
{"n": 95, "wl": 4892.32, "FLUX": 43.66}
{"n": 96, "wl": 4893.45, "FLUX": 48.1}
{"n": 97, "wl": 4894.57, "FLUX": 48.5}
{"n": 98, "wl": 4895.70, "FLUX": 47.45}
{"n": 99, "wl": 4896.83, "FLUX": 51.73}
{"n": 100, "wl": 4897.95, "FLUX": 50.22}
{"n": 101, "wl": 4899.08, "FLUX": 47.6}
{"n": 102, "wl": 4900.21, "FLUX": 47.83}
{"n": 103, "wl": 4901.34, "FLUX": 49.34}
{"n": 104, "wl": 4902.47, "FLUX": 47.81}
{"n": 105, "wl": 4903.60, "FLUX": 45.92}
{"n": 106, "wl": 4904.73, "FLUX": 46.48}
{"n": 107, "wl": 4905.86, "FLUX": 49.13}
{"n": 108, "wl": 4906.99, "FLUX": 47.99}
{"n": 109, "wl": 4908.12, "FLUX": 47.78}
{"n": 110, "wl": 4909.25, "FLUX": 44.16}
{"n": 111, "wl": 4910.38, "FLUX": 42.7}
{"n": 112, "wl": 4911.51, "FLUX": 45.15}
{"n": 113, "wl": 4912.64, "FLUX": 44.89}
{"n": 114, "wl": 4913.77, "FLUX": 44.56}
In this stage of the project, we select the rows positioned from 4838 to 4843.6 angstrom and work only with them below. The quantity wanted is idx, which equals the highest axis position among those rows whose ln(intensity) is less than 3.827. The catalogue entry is 4843.00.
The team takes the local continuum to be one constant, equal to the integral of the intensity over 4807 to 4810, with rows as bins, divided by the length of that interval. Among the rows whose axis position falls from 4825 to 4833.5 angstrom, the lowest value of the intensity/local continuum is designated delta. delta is 0.942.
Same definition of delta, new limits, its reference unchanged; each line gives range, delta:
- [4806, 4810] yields 0.980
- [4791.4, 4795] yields 0.975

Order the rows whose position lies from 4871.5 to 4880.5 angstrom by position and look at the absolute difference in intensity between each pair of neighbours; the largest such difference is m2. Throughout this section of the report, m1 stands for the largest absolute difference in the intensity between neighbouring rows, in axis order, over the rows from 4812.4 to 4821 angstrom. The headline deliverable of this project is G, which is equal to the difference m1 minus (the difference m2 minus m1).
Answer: 0.5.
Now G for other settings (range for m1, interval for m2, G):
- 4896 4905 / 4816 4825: 2.5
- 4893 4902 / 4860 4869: -0.4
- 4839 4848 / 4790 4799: 1.6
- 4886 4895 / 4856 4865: -0.1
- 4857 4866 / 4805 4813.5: 14.6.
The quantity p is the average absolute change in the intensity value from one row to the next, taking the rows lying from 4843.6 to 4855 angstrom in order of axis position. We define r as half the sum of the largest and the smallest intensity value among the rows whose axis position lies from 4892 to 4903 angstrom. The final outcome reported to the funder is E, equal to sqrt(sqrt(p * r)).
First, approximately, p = 1.5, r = 48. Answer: 2.9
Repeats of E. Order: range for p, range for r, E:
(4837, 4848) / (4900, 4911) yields 2.7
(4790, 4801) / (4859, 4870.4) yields 2.6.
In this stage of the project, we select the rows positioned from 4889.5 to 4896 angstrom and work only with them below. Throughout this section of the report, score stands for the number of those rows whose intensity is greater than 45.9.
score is 3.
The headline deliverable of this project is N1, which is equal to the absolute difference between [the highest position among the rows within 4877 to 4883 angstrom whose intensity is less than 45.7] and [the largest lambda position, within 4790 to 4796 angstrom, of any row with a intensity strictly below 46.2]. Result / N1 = 89.1 angstrom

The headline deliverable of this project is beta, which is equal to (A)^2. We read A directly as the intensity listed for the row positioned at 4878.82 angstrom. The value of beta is 2023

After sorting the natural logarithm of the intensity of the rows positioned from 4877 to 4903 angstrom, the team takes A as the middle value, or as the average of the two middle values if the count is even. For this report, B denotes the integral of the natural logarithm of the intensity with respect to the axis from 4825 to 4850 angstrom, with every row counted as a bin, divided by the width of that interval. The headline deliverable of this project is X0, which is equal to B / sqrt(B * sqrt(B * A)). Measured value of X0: 1.00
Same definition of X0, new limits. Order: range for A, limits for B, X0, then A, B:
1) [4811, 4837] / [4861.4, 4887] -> 0.99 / 3.85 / 3.76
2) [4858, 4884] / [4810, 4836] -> 1.01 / 3.77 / 3.85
